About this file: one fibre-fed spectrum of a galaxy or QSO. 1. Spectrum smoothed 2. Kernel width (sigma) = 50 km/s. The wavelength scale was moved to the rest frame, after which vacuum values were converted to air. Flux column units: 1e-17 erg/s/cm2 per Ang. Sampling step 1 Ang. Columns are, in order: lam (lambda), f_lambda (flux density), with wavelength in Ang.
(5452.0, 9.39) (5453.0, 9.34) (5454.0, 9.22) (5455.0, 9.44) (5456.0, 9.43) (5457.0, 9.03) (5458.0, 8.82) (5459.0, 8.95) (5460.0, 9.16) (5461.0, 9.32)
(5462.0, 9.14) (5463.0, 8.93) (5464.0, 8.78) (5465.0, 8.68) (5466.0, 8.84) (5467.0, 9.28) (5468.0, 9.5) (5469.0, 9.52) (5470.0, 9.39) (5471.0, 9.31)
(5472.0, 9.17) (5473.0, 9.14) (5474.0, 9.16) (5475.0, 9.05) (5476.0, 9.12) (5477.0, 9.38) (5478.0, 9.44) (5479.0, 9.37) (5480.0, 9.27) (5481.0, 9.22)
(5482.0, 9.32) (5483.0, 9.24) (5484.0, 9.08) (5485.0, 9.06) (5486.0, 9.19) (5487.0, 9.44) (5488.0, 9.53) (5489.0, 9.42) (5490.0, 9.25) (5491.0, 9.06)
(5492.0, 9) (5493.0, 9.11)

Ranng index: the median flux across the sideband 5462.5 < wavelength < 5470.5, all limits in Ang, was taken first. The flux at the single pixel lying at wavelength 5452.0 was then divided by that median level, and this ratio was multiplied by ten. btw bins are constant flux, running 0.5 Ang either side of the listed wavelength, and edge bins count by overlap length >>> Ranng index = 10.3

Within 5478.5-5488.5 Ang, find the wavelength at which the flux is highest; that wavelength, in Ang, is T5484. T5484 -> 5488.0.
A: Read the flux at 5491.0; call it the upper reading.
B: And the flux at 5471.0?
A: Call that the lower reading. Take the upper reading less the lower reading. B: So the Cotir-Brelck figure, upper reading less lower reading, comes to -0.25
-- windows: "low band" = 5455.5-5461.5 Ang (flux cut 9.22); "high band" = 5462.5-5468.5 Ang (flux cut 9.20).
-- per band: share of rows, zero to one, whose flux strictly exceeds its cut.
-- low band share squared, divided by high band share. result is 0.33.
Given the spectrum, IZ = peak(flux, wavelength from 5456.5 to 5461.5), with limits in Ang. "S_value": 9.32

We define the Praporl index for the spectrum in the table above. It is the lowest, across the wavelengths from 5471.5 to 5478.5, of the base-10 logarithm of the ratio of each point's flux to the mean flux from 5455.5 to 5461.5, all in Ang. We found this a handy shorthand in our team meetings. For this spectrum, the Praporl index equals -0.0033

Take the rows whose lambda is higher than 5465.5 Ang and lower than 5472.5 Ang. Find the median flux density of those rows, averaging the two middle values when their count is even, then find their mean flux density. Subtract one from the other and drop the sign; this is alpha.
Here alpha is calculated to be 0.023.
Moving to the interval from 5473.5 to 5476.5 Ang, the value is 0.010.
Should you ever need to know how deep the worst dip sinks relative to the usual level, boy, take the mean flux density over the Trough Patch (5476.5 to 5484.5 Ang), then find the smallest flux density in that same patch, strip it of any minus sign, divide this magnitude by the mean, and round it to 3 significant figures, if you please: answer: 0.977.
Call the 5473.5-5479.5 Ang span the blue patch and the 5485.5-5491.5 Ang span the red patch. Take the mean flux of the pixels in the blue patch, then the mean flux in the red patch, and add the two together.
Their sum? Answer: 18.6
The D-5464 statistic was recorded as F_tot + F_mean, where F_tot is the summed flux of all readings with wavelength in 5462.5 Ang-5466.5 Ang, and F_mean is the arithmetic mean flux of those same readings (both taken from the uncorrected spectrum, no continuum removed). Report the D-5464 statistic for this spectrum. 44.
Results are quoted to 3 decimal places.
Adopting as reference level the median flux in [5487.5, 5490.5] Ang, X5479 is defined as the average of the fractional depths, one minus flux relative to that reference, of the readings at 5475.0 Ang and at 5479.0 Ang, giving 0.022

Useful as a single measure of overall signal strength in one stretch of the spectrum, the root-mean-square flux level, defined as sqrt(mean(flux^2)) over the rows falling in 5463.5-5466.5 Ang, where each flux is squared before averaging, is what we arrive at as 8.77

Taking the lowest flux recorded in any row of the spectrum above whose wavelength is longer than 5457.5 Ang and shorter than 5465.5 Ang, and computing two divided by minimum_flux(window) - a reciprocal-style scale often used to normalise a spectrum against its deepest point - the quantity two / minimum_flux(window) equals 0.230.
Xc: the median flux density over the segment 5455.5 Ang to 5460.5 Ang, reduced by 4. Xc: 5.03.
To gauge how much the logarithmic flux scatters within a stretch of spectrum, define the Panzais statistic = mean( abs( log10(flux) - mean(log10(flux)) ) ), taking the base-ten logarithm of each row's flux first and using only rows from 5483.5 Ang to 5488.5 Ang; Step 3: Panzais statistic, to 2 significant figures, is 0.0084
